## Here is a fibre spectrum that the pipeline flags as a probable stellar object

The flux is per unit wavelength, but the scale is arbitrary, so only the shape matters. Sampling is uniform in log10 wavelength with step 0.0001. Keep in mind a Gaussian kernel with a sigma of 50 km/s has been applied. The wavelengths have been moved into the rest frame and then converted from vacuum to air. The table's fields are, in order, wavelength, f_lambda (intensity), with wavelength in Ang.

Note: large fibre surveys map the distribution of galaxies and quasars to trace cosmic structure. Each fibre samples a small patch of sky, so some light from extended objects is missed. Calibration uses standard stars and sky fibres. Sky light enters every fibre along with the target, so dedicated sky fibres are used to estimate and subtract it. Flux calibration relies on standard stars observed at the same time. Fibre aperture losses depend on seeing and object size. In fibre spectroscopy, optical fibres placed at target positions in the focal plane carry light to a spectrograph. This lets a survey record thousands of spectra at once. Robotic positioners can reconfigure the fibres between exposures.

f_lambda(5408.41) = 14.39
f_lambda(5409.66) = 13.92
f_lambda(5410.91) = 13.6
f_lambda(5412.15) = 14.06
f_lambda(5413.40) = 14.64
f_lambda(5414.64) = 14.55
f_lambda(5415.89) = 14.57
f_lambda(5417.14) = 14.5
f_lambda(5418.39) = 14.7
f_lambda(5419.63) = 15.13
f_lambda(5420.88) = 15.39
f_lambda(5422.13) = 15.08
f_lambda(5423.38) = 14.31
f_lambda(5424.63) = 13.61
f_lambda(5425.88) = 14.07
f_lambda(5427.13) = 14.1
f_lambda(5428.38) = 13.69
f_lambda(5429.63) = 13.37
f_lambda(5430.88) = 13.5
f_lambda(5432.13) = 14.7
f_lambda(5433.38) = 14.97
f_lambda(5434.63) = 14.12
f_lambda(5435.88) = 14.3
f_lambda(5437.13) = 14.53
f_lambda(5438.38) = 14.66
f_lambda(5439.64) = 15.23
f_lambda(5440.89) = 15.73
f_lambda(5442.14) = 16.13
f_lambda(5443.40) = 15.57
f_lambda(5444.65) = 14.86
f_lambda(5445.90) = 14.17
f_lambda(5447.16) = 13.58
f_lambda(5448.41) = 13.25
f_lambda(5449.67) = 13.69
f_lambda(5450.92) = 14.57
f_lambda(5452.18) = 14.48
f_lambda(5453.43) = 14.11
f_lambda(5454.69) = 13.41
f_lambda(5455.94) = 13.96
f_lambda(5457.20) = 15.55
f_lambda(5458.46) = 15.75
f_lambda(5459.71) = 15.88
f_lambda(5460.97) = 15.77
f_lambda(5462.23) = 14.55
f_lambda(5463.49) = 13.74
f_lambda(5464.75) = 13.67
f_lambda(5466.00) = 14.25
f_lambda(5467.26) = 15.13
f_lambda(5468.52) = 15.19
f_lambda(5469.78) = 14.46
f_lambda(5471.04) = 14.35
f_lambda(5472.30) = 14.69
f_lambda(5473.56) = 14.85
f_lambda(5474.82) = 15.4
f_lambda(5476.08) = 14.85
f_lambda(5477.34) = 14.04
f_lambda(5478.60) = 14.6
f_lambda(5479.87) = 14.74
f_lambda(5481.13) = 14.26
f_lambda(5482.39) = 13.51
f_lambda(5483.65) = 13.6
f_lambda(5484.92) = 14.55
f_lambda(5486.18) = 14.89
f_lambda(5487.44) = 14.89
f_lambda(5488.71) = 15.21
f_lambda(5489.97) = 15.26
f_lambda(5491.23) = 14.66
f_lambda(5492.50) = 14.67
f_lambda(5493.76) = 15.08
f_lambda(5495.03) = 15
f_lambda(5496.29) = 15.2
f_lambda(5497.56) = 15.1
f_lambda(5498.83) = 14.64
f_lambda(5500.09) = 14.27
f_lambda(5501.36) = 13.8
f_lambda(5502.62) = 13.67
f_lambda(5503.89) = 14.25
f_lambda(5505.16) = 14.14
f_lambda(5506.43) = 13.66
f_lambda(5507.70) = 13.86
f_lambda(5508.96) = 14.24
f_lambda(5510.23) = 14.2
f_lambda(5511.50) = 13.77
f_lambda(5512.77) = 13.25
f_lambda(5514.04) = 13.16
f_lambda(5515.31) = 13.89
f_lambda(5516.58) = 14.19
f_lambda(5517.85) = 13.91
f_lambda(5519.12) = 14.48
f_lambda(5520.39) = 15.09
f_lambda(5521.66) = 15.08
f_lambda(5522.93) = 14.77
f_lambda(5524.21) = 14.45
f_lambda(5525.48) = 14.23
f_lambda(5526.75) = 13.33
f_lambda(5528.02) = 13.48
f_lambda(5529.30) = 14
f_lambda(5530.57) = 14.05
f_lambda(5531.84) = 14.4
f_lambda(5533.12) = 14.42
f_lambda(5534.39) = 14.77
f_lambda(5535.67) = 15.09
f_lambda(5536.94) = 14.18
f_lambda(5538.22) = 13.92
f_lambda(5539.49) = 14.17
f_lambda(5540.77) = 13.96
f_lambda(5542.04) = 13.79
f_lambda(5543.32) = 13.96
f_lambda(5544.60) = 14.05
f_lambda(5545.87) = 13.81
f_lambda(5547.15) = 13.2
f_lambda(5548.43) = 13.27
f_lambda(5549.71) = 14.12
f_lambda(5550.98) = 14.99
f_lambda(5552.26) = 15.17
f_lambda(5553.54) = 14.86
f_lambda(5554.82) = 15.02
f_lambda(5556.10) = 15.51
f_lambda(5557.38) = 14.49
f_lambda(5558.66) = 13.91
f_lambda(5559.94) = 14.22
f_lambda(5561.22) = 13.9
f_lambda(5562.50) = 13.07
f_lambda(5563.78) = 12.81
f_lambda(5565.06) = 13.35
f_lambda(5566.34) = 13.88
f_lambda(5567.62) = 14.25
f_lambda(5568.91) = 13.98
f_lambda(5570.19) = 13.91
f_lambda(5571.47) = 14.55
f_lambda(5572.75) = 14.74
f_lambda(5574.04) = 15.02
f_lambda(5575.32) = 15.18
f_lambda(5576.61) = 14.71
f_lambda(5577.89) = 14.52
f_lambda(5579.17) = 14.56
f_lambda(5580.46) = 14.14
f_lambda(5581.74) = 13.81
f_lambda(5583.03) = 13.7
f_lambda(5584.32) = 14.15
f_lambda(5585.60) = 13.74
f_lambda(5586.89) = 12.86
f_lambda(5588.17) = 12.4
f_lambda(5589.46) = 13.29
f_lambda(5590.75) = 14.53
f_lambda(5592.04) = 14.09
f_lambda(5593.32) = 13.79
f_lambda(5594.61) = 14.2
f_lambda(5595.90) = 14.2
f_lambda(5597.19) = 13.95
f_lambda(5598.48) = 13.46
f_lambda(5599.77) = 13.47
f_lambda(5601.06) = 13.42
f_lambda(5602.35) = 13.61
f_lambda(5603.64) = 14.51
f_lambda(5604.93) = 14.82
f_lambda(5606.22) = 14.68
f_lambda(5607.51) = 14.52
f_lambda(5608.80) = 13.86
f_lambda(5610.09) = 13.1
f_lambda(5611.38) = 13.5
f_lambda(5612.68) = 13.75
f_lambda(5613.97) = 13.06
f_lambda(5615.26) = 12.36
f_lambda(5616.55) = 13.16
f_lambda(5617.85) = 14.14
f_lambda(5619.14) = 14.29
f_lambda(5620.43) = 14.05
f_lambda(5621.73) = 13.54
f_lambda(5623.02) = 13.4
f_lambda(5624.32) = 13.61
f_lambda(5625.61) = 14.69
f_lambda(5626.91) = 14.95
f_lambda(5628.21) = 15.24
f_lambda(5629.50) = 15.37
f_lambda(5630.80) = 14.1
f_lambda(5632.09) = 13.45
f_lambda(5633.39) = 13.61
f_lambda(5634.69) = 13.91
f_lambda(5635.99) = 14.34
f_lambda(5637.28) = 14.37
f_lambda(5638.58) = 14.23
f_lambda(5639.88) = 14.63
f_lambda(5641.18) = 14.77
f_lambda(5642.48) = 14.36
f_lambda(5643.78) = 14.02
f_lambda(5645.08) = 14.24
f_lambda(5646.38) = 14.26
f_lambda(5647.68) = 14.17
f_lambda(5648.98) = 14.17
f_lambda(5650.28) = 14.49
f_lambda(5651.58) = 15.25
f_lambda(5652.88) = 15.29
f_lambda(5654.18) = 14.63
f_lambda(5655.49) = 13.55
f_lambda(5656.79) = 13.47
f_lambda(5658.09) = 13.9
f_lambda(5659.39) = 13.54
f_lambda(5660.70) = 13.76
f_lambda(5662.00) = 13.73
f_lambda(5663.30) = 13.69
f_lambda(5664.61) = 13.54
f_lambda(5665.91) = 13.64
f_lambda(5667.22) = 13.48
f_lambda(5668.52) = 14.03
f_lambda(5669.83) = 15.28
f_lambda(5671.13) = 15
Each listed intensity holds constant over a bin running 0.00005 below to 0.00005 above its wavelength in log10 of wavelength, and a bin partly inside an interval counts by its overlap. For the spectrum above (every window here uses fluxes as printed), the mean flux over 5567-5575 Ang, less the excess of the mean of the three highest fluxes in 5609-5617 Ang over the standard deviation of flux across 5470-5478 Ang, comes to 1.4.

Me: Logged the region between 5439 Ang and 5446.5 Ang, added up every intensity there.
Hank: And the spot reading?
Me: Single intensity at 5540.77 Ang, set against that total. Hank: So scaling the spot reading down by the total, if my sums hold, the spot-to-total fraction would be 0.152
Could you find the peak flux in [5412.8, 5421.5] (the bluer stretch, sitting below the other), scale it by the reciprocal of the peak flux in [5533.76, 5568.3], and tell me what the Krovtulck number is 0.99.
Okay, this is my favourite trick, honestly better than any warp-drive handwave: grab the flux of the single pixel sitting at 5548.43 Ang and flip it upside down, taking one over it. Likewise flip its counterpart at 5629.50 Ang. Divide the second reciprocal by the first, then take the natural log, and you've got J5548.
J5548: -0.15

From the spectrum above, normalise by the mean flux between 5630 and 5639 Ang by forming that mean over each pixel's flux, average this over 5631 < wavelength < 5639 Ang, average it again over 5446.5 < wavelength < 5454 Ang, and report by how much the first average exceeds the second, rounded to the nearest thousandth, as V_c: -0.003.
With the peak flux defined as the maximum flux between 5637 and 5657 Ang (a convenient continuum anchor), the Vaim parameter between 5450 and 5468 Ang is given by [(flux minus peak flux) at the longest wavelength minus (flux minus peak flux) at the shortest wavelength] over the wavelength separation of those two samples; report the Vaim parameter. 0.034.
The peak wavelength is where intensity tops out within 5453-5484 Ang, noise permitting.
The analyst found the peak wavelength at 5459.71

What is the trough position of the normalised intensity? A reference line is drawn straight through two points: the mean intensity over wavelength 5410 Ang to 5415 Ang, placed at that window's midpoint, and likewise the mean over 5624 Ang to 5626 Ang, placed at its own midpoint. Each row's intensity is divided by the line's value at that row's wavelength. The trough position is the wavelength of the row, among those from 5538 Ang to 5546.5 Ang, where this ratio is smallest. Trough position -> 5542.04 Ang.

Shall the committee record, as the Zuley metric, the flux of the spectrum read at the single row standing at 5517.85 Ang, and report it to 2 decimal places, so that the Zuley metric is 13.91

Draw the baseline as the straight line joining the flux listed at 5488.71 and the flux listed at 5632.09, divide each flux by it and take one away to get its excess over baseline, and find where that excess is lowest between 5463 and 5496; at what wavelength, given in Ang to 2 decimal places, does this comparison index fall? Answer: 5464.75 Ang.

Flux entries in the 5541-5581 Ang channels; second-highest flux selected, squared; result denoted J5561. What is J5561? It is 230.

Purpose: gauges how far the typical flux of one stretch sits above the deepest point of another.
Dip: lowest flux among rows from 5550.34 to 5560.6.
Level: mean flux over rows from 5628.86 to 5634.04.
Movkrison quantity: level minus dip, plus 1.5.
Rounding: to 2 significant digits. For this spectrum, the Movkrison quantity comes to 1.7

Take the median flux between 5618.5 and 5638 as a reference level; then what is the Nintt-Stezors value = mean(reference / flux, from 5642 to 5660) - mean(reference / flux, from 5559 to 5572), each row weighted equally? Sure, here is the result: -0.032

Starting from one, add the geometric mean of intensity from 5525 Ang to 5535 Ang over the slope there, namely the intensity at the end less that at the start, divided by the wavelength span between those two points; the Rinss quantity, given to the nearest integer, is 233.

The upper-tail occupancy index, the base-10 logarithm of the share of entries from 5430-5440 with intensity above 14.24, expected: -0.12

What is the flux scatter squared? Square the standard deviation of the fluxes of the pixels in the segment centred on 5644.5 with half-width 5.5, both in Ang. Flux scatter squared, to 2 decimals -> 0.06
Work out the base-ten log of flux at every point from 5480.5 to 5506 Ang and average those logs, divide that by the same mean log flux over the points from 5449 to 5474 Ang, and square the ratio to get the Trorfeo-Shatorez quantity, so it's 0.997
